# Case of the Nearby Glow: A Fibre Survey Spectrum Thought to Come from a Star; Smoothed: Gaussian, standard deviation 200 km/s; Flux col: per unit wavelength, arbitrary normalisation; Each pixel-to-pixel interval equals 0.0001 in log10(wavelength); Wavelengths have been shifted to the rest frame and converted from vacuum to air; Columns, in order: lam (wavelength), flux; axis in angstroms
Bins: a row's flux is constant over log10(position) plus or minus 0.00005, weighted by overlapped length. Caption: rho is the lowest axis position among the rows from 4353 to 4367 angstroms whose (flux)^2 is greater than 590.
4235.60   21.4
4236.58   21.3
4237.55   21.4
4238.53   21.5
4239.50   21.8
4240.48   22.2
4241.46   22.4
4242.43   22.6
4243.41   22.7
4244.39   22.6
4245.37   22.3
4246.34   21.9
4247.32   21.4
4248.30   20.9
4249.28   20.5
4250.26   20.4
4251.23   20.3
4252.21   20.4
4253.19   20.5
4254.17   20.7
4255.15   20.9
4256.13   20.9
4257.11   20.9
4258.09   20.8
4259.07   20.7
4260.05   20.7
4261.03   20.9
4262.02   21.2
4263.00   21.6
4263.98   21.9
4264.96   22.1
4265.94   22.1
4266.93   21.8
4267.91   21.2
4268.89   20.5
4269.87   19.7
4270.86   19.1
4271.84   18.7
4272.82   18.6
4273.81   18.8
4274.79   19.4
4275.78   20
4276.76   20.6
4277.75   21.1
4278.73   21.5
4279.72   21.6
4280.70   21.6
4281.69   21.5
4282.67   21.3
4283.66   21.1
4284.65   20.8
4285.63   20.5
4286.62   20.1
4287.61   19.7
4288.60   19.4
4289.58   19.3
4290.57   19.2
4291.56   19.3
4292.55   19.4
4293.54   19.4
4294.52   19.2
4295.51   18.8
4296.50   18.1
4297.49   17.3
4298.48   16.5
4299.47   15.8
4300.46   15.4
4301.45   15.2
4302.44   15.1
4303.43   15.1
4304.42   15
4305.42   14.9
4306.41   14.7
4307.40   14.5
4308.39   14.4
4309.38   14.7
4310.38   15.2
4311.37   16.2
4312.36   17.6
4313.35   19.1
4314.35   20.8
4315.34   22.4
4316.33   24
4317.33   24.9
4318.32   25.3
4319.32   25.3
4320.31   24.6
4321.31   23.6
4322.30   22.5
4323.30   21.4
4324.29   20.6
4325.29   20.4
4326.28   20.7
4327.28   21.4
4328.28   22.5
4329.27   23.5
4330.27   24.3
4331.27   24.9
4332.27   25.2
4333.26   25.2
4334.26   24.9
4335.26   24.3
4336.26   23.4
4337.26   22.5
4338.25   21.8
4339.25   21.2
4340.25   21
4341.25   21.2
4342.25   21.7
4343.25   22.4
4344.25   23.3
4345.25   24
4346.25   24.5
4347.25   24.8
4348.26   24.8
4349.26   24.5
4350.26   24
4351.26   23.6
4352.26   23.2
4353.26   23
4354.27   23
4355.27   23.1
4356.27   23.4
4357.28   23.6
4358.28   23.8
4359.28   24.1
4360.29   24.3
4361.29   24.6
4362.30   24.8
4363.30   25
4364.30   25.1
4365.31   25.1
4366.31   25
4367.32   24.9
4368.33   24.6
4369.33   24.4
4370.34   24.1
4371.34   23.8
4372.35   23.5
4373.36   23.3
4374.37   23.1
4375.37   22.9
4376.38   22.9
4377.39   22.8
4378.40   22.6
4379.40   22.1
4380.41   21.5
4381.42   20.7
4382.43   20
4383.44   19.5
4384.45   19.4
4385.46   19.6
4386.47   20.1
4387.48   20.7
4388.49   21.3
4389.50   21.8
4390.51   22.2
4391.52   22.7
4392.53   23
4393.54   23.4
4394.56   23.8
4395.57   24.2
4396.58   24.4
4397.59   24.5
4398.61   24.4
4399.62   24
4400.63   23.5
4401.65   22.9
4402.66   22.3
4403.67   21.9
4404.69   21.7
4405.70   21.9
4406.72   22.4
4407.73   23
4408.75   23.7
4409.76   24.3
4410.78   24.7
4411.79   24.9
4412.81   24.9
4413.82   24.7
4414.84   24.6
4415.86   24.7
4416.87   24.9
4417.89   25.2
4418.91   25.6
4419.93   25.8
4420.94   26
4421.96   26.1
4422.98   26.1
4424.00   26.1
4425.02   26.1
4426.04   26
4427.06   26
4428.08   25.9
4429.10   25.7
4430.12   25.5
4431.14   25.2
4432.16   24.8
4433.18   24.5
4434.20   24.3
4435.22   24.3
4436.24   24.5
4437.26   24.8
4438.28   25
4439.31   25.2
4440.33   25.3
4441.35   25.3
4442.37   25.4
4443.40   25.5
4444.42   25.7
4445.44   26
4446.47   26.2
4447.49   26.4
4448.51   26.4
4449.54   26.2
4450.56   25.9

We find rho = 4360.29 angstroms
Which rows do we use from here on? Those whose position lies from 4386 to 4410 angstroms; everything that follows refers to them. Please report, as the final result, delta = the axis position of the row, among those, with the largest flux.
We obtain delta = 4397.59 angstroms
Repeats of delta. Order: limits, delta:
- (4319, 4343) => 4319.32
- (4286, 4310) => 4286.62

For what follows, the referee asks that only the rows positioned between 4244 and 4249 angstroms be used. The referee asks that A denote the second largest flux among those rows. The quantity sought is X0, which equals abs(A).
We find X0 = 22.3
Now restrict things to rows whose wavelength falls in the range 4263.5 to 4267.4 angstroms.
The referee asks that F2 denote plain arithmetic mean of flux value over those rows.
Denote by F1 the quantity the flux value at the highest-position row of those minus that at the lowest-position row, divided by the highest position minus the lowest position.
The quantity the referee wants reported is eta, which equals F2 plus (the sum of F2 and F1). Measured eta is 44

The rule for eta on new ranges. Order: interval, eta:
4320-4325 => 44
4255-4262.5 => 42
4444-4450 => 52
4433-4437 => 49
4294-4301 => 34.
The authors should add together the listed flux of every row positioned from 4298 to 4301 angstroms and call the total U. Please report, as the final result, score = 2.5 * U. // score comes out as 119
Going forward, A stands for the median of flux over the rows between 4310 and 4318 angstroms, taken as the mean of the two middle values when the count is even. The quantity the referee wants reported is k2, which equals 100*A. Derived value 1995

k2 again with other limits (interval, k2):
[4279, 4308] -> 1920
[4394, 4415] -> 2400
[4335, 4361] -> 2340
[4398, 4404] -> 2320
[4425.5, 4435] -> 2550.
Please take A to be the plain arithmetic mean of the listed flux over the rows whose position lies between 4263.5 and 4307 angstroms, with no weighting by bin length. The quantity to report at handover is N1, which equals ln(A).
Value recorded 2.95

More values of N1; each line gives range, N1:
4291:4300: 2.90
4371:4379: 3.14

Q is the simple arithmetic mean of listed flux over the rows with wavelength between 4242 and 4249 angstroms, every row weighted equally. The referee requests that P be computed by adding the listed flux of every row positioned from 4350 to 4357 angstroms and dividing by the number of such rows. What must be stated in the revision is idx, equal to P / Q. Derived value 1.06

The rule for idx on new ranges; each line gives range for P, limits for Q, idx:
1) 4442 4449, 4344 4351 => 1.07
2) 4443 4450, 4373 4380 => 1.14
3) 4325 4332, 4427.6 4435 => 0.90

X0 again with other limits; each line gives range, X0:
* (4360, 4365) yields 25.0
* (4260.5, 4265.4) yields 21.9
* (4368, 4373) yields 24.4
